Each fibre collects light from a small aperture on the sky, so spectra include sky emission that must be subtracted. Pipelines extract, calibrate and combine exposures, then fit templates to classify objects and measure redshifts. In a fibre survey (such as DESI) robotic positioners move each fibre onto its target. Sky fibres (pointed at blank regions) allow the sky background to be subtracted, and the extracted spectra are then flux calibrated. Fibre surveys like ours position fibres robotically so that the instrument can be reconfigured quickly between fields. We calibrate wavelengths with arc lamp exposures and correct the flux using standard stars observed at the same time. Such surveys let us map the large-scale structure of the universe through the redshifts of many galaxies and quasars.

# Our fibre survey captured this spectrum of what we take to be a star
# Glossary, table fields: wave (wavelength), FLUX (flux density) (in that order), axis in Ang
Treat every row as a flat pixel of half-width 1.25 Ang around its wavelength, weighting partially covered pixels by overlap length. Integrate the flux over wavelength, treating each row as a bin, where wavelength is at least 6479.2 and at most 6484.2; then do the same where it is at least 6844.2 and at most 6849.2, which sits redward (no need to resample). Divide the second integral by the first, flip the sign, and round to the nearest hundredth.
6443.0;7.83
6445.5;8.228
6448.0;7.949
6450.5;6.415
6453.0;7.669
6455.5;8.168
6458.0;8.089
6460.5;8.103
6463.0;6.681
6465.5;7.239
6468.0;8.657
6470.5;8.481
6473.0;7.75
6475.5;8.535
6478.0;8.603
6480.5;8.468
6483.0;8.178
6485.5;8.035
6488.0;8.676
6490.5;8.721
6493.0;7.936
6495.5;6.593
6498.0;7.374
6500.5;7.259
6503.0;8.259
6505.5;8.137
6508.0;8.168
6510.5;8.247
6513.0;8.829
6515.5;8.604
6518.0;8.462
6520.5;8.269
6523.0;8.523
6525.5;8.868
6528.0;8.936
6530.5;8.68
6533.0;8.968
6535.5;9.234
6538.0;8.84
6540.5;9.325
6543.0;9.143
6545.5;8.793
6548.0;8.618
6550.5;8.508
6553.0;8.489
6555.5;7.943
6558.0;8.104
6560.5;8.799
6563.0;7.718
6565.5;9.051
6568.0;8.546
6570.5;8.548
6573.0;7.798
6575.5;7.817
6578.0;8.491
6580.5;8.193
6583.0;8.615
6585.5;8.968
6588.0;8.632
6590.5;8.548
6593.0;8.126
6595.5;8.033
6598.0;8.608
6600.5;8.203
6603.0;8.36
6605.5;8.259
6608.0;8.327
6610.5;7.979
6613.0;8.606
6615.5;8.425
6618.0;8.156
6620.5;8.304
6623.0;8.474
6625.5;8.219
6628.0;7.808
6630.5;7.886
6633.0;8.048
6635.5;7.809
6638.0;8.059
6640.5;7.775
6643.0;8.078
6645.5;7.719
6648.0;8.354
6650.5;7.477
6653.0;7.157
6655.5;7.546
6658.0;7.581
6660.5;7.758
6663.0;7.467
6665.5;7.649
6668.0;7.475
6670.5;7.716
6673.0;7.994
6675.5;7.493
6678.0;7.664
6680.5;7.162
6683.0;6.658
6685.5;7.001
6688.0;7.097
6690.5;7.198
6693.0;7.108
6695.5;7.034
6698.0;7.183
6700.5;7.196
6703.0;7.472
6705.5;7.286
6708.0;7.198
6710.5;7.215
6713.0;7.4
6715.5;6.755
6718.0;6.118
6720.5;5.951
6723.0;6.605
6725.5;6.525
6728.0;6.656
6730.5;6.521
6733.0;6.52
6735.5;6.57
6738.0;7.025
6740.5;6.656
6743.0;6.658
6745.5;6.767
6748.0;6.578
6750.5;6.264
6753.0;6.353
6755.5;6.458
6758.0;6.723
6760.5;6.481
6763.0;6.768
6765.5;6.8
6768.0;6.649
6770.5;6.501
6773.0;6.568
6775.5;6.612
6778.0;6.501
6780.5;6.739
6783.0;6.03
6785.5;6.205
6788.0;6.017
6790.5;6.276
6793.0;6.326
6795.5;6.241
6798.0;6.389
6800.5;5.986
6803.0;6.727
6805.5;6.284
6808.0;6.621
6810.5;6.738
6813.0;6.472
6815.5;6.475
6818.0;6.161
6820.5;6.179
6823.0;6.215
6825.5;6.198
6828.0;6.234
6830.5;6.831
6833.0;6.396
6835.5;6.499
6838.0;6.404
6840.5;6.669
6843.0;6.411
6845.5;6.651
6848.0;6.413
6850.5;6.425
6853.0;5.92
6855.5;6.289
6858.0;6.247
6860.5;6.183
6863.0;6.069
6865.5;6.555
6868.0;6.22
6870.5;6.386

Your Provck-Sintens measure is -0.78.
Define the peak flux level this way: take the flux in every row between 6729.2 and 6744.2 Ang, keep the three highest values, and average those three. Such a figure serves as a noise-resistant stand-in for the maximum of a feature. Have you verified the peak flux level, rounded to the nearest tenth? 6.8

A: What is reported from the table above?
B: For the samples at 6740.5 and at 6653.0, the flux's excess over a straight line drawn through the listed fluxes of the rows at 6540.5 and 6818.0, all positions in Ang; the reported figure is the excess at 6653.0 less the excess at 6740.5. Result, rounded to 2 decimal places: -0.50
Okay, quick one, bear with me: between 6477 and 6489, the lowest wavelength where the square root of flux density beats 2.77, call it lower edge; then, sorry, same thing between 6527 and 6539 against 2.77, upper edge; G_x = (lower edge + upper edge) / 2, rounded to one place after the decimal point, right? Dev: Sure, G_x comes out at 6503.0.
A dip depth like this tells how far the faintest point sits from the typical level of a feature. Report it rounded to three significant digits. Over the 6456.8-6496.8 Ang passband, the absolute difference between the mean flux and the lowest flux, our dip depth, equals 1.45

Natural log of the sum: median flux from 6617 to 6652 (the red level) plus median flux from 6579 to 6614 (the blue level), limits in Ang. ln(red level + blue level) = 2.80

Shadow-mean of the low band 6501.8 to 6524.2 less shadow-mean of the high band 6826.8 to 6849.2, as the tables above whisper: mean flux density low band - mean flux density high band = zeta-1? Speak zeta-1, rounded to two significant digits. 1.9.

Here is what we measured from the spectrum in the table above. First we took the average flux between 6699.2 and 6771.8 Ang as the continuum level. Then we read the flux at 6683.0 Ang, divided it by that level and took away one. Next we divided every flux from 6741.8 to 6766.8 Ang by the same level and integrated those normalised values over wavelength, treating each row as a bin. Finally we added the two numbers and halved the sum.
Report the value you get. 12.3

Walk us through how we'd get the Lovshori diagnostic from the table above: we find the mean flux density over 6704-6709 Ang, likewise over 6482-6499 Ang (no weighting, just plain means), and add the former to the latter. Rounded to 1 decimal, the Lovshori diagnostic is 15.2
